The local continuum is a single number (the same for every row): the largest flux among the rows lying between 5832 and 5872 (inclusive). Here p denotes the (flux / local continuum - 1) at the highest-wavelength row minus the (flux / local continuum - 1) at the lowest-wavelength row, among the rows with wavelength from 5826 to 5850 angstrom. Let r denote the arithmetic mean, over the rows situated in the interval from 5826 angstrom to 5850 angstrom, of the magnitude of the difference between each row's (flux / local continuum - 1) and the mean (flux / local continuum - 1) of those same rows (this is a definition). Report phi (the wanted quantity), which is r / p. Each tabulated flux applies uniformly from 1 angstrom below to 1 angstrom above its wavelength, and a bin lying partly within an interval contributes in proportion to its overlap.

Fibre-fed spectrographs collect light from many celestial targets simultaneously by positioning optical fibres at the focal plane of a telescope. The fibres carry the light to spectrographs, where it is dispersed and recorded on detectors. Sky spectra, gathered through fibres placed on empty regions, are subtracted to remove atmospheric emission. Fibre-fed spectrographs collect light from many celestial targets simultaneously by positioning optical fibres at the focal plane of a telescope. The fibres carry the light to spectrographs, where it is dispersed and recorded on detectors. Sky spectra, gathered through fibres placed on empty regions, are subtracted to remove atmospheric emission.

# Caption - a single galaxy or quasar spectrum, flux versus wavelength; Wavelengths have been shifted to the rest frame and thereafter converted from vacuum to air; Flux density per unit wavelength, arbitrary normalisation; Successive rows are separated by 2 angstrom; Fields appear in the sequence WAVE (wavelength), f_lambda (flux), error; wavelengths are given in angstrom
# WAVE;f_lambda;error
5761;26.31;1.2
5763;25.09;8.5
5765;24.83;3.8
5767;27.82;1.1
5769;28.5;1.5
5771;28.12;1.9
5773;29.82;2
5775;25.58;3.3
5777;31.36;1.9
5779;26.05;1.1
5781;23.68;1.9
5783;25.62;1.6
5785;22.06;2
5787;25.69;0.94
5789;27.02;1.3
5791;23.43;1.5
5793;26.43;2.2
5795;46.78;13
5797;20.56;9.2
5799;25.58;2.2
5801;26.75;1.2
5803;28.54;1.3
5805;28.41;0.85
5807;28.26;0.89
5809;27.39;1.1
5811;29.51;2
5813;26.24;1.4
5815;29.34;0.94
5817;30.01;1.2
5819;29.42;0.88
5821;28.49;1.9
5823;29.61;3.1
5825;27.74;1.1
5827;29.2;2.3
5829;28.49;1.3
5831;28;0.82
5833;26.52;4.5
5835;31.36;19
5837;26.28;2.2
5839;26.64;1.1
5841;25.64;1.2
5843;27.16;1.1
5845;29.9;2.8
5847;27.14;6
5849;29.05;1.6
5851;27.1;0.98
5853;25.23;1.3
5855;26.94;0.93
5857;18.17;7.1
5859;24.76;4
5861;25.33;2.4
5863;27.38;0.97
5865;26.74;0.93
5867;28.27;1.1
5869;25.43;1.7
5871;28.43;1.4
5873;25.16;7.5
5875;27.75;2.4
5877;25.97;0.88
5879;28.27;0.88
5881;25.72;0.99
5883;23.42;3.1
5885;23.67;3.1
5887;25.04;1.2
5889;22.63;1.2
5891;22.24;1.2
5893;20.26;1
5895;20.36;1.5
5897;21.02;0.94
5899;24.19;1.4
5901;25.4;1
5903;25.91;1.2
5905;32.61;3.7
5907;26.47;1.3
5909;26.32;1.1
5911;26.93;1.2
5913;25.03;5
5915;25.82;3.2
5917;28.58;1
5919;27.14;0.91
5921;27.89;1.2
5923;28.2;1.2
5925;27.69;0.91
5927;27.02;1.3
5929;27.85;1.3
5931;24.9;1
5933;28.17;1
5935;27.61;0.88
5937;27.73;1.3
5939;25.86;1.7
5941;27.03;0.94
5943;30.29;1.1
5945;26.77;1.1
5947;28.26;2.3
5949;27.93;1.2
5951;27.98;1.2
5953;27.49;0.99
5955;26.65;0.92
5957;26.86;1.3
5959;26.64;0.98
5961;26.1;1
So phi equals -9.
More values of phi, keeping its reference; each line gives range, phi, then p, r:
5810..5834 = 0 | -0.10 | 0.03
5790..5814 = 1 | 0.09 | 0.11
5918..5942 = -7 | 0.00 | 0.02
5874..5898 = 0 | -0.21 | 0.07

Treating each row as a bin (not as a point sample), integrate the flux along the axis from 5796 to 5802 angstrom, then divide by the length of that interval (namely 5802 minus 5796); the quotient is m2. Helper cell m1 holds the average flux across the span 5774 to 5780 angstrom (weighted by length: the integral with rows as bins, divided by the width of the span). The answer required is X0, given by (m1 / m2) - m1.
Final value -26.5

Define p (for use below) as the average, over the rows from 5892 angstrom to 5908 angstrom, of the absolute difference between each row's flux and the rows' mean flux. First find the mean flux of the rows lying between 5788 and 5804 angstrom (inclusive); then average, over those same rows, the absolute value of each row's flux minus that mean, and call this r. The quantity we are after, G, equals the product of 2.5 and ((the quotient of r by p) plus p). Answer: 11.6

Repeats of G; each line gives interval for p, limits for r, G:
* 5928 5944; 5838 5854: 5.3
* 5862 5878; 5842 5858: 8.1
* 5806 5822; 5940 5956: 4.5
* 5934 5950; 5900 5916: 6.4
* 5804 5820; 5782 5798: 14.8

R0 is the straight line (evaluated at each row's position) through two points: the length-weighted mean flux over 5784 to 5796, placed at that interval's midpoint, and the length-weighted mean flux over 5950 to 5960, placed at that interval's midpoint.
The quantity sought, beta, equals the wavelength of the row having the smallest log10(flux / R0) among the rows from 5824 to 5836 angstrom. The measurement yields 5833 angstrom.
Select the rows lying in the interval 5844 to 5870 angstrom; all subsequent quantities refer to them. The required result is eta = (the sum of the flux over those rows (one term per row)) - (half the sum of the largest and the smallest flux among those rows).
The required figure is 317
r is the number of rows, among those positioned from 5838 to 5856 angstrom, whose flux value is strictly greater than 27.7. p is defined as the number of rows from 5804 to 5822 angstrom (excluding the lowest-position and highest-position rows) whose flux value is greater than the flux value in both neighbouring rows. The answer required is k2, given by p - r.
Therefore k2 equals 0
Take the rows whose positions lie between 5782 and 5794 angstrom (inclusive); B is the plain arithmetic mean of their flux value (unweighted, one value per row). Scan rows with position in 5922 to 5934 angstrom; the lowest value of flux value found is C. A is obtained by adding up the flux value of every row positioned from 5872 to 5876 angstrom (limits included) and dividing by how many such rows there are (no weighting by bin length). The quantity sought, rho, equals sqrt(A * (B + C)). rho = 36.3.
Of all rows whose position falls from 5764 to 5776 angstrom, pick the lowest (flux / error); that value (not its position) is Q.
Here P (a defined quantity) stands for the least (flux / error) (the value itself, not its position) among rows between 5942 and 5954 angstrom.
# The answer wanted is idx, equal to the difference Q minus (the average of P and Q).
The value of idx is -3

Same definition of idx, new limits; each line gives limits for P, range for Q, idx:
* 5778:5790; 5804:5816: 2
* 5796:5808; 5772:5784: 3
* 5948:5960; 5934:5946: -3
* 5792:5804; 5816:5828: 4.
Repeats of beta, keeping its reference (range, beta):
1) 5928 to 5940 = 5931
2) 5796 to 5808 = 5797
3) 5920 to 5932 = 5931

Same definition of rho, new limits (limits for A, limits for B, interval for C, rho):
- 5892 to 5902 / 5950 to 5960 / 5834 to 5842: 34.3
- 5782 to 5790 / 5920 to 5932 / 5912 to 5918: 36.2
